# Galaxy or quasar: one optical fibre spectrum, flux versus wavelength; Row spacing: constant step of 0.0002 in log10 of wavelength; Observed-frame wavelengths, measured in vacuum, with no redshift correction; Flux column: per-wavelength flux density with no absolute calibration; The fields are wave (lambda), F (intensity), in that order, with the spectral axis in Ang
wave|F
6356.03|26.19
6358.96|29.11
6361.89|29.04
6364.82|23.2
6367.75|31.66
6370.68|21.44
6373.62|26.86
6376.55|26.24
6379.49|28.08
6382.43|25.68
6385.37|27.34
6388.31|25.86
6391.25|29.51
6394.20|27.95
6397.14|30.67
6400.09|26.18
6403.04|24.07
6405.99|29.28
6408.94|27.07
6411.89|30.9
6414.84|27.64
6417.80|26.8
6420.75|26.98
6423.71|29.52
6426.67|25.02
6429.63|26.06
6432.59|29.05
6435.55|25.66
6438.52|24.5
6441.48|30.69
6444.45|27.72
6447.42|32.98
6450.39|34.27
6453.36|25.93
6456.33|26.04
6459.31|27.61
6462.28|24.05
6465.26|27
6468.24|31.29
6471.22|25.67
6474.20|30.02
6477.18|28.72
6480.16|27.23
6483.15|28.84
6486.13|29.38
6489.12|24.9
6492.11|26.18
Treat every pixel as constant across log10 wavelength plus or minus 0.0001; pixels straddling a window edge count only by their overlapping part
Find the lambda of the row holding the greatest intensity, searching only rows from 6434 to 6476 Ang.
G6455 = 6450.39 Ang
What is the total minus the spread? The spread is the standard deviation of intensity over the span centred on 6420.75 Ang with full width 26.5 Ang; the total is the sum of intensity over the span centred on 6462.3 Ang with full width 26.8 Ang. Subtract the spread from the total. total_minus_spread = 250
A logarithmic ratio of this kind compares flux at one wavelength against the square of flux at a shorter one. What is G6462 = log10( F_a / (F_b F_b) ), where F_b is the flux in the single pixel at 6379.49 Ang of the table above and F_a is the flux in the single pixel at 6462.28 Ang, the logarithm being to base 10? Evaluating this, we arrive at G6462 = -1.52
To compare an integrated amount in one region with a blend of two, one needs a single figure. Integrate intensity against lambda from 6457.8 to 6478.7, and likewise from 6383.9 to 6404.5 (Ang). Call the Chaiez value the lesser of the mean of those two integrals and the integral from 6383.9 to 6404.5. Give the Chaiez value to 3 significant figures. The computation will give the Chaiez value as 564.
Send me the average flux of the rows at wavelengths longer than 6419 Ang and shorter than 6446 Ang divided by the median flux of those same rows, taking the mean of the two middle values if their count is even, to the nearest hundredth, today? 1.01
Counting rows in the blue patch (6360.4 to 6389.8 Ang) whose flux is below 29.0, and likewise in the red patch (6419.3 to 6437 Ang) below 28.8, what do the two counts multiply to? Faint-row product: 32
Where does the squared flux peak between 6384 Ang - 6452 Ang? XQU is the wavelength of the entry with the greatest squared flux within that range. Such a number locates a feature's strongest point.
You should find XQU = 6450.39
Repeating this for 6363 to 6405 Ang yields 6367.75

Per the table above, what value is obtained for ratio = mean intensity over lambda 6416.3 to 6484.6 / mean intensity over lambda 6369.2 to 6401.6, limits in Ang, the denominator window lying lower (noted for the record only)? 1.04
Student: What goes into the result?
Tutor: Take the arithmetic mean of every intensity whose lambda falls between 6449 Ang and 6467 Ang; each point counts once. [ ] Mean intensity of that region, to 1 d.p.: 27.5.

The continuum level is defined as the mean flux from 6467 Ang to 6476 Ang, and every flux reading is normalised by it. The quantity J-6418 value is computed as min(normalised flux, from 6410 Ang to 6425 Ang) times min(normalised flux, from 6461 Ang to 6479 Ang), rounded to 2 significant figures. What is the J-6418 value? 0.77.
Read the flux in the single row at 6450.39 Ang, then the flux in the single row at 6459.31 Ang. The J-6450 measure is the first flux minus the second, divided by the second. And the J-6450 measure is 0.24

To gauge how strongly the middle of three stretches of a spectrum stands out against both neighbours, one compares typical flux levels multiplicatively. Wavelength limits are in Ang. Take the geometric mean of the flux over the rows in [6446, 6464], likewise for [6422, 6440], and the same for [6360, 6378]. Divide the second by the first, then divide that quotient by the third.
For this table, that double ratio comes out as 0.0359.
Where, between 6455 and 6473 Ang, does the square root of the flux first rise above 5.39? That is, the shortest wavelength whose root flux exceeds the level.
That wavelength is 6468.24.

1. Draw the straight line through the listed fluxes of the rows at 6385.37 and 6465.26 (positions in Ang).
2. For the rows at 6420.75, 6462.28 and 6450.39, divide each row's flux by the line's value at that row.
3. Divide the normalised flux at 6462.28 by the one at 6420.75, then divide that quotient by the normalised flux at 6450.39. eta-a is 0.7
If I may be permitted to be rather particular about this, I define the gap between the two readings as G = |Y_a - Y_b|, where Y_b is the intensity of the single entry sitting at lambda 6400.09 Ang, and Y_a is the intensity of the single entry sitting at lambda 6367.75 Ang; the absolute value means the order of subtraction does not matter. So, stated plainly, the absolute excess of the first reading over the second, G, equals 5.5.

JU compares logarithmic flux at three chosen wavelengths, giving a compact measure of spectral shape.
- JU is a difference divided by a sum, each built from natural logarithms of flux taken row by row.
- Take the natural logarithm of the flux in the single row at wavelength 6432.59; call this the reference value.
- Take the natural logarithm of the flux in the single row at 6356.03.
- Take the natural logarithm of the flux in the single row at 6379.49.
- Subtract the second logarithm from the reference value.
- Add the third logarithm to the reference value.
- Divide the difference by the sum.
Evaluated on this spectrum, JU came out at 0.015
